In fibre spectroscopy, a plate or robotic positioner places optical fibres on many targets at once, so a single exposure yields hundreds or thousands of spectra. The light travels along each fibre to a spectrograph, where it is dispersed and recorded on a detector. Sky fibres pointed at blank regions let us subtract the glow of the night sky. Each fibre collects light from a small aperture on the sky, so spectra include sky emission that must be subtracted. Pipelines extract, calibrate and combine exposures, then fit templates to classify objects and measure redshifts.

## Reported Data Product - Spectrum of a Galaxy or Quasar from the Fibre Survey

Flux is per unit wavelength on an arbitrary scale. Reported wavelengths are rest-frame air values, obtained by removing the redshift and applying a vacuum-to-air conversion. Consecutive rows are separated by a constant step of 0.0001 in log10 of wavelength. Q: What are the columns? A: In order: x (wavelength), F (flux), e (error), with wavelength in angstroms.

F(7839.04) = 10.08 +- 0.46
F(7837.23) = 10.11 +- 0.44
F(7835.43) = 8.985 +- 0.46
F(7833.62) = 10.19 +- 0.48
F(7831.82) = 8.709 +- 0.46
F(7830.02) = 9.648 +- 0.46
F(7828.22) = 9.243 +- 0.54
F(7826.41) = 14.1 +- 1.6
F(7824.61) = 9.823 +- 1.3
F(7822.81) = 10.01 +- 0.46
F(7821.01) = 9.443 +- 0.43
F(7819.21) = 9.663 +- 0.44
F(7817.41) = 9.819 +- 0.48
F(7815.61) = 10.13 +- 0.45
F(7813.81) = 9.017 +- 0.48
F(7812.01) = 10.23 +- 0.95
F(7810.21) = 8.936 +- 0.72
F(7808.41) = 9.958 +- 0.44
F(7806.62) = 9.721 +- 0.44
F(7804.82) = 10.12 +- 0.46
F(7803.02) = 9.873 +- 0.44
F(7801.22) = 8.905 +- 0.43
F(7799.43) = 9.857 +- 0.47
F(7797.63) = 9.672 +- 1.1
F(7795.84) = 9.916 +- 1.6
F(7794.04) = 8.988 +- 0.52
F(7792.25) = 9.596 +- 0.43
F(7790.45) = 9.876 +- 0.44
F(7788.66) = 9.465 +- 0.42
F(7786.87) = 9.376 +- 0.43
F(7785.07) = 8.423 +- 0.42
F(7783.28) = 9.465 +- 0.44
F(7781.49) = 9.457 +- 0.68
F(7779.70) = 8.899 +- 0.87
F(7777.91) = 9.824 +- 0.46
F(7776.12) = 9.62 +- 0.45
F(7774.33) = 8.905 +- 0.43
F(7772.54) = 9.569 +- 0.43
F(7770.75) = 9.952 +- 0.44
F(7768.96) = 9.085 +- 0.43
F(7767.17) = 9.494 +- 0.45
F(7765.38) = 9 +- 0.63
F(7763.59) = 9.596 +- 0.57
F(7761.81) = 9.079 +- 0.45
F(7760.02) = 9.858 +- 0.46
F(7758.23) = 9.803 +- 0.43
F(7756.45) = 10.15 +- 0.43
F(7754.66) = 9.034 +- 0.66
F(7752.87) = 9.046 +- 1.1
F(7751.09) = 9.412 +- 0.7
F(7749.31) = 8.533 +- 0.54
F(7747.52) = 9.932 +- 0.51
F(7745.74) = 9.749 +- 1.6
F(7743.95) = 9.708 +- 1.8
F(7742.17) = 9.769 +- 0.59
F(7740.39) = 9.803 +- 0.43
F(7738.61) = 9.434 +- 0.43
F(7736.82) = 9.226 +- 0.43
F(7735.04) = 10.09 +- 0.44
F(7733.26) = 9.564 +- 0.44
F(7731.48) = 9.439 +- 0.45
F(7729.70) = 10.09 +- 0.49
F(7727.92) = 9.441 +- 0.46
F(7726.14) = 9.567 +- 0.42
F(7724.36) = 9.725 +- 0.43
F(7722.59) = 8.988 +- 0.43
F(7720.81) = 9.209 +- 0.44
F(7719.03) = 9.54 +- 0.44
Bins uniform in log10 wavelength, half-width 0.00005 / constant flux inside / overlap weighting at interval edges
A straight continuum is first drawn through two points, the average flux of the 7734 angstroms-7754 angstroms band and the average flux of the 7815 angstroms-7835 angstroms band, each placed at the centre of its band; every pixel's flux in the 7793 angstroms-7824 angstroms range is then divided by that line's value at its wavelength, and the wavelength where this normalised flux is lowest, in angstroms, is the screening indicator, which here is 7810.21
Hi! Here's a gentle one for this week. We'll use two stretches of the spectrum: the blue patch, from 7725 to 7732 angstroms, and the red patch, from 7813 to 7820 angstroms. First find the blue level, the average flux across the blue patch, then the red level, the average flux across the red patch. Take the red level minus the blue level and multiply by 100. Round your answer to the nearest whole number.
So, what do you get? 2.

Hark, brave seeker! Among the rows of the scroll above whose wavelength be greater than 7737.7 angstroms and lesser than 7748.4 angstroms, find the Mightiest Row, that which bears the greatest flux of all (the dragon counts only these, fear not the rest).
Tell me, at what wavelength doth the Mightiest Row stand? 7747.52 angstroms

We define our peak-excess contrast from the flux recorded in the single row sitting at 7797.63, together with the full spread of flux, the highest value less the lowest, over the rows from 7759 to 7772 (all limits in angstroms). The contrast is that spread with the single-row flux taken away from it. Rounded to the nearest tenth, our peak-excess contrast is -8.7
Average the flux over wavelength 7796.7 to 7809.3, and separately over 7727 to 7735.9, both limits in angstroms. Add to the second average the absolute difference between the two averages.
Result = 9.7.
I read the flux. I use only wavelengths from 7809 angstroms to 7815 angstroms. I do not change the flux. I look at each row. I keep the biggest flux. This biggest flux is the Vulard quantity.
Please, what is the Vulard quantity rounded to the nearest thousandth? 10.230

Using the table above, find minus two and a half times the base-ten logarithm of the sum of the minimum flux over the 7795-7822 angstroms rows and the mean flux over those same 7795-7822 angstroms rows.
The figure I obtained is -3.17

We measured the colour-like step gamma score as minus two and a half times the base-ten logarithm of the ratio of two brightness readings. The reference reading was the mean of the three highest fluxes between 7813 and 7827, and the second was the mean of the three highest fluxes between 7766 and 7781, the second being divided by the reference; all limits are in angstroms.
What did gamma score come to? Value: 0.17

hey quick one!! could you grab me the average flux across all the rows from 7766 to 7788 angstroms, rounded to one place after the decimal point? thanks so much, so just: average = 9.3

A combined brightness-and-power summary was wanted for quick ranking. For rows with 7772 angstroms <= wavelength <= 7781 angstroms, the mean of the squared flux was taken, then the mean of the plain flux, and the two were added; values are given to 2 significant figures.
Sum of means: 97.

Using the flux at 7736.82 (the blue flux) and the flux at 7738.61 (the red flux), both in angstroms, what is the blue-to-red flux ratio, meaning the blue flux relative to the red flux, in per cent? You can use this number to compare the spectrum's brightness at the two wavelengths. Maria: 98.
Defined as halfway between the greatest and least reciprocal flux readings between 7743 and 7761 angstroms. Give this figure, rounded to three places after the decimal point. 0.108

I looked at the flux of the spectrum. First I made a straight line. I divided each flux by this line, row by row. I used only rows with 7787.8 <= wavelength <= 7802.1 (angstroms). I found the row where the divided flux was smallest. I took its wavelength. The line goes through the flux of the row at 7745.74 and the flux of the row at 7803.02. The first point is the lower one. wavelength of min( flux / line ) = 7801.22 angstroms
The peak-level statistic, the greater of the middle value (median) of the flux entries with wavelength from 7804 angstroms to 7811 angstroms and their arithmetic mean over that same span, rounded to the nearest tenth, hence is 9.8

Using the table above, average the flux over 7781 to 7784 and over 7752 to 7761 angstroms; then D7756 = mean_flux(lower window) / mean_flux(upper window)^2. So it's 0.107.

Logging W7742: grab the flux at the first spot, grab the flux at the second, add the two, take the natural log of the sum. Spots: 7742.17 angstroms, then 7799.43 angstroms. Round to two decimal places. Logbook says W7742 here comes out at 2.98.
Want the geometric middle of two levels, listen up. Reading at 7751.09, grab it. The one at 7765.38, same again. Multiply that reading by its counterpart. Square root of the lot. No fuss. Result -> 9.2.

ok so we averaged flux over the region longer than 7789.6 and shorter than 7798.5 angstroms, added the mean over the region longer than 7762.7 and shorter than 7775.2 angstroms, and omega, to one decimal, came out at 19.0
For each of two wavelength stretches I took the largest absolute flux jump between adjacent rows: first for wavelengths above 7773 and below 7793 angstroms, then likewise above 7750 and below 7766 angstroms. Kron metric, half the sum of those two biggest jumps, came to 1.08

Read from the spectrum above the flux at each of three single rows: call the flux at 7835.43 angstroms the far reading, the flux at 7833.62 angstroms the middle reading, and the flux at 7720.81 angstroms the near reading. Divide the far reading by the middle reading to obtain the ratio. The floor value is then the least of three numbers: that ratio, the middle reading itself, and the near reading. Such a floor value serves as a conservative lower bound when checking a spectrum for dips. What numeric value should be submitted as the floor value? 0.882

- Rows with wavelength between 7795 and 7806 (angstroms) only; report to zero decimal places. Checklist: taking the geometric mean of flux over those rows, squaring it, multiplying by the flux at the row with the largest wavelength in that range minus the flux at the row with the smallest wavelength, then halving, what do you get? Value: 10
